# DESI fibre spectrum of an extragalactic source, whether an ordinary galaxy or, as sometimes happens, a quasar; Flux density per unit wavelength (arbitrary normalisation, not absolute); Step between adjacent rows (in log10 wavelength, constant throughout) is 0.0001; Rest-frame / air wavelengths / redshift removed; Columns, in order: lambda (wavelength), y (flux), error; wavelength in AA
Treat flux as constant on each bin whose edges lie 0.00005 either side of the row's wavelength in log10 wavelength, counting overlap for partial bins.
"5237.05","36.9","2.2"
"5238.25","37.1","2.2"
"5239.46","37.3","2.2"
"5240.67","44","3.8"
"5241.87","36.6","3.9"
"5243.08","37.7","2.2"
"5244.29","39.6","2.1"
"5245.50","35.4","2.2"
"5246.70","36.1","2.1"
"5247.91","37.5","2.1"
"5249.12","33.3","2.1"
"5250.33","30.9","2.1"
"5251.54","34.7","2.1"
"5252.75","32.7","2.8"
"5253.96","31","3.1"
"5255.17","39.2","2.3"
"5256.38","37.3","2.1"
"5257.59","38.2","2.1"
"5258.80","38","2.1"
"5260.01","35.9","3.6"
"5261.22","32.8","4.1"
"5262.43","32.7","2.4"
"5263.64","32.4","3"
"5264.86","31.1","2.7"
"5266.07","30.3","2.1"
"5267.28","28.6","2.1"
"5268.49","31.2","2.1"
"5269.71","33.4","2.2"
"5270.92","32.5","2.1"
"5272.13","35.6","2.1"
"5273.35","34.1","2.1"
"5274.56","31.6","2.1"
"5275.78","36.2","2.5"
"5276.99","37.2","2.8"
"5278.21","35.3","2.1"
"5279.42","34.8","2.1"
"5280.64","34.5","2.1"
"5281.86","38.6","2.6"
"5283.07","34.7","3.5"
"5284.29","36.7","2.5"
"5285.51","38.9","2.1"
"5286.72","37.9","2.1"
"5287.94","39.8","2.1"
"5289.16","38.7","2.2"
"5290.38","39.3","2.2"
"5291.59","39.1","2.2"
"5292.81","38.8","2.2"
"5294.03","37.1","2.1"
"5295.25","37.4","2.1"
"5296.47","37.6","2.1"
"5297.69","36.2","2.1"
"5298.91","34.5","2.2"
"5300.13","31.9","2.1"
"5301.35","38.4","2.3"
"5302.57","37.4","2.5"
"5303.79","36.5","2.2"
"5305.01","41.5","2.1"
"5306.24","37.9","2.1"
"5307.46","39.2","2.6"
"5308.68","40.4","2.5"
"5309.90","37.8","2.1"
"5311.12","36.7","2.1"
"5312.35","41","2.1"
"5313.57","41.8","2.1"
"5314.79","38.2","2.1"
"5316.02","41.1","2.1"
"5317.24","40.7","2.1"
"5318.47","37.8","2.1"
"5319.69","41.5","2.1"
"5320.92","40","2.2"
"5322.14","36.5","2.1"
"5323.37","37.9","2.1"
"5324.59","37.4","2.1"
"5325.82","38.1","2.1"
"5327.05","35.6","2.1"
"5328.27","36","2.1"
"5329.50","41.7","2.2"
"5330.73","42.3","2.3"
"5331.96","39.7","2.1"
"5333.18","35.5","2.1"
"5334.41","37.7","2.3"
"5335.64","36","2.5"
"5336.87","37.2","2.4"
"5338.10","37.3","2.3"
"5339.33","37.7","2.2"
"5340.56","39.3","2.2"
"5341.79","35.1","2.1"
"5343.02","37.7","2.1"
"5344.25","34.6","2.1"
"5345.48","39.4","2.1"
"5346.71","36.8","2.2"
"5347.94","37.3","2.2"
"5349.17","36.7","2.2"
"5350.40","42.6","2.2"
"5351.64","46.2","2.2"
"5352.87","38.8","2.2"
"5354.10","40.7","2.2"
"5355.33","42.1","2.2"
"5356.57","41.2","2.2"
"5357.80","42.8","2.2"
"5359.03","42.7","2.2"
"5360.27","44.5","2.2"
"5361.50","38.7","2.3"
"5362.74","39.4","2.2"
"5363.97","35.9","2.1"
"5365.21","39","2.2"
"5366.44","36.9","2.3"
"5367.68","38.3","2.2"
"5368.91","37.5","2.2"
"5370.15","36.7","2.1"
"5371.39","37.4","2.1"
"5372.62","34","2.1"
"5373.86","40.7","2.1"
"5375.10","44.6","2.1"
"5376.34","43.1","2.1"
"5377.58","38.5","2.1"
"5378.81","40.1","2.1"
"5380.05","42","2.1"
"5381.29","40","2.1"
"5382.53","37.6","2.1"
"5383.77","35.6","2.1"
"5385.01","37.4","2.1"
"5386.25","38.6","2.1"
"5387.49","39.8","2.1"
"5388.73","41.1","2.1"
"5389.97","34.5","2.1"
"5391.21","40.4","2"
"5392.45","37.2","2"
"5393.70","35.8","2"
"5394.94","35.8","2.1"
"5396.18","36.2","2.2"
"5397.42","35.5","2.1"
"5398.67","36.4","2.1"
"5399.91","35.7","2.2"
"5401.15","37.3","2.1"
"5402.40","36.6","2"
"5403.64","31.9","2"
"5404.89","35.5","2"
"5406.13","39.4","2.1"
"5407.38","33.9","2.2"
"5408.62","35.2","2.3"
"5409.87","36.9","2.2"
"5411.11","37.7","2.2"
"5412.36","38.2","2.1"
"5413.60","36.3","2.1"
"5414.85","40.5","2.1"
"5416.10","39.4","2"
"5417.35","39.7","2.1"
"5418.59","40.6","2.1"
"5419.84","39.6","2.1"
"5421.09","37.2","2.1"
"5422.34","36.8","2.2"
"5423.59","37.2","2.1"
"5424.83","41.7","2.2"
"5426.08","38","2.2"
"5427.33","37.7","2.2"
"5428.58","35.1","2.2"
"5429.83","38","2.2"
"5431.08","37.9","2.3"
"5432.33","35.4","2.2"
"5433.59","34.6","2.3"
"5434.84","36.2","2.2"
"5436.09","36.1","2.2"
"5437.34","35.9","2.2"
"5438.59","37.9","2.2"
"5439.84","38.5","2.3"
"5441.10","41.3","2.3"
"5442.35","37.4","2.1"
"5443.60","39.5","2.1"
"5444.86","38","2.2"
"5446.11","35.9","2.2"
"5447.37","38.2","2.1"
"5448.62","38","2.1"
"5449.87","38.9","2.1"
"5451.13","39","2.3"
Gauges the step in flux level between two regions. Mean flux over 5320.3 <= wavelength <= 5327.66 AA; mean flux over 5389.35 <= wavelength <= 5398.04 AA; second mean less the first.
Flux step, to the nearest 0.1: -1.1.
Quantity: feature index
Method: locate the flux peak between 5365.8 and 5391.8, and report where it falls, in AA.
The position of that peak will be 5375.10 AA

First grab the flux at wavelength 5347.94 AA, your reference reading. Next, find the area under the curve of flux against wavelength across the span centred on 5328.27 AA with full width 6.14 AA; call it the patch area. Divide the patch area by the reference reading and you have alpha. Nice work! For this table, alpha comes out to 6.4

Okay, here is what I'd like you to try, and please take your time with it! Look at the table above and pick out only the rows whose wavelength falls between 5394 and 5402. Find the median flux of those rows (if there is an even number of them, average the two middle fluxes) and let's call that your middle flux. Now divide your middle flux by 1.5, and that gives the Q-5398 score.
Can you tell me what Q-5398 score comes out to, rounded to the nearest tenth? 24.0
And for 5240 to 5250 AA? 24.7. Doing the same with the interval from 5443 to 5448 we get 25.4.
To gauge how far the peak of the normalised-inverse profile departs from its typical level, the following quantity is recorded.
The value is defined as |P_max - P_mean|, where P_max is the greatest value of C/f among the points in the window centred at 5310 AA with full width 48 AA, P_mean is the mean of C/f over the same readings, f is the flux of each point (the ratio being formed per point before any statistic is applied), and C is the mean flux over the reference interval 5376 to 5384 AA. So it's 0.21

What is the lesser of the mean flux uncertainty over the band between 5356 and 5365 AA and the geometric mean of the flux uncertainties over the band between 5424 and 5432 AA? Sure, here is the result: 2.20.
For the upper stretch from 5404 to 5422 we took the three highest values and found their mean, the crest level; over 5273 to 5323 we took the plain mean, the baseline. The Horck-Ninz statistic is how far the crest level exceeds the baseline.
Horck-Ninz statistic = 2.6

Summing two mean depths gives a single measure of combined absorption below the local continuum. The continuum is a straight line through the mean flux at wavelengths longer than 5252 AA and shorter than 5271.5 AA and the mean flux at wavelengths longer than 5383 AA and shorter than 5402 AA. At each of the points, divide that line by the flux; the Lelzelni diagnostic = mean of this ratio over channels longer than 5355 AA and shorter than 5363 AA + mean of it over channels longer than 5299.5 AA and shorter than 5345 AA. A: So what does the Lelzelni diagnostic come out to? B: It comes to 1.80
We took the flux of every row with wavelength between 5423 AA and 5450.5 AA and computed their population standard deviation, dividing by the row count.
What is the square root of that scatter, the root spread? 1.33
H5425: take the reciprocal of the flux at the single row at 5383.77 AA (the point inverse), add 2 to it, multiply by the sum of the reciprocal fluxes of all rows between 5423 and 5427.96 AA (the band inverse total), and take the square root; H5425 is 0.459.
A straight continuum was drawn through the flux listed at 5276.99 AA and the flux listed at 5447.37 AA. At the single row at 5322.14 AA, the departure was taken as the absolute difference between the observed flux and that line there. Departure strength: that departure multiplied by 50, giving 48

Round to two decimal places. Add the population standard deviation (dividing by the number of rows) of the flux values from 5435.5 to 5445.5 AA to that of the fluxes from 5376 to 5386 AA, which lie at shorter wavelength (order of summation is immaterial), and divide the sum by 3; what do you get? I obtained 1.33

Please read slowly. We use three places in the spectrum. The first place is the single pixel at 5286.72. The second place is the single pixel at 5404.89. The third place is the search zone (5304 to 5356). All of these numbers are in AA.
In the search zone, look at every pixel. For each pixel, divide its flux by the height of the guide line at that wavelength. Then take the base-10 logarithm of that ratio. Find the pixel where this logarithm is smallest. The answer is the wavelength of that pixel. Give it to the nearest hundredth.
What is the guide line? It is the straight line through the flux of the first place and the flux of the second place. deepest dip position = 5344.25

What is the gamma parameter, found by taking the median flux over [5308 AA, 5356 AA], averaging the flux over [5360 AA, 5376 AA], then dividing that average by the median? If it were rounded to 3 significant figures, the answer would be 1.02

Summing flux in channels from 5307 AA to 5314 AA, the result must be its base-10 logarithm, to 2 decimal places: 2.37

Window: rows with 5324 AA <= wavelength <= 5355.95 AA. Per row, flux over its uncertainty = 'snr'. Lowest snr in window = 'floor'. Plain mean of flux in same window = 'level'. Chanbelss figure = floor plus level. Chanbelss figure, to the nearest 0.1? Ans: 52.8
